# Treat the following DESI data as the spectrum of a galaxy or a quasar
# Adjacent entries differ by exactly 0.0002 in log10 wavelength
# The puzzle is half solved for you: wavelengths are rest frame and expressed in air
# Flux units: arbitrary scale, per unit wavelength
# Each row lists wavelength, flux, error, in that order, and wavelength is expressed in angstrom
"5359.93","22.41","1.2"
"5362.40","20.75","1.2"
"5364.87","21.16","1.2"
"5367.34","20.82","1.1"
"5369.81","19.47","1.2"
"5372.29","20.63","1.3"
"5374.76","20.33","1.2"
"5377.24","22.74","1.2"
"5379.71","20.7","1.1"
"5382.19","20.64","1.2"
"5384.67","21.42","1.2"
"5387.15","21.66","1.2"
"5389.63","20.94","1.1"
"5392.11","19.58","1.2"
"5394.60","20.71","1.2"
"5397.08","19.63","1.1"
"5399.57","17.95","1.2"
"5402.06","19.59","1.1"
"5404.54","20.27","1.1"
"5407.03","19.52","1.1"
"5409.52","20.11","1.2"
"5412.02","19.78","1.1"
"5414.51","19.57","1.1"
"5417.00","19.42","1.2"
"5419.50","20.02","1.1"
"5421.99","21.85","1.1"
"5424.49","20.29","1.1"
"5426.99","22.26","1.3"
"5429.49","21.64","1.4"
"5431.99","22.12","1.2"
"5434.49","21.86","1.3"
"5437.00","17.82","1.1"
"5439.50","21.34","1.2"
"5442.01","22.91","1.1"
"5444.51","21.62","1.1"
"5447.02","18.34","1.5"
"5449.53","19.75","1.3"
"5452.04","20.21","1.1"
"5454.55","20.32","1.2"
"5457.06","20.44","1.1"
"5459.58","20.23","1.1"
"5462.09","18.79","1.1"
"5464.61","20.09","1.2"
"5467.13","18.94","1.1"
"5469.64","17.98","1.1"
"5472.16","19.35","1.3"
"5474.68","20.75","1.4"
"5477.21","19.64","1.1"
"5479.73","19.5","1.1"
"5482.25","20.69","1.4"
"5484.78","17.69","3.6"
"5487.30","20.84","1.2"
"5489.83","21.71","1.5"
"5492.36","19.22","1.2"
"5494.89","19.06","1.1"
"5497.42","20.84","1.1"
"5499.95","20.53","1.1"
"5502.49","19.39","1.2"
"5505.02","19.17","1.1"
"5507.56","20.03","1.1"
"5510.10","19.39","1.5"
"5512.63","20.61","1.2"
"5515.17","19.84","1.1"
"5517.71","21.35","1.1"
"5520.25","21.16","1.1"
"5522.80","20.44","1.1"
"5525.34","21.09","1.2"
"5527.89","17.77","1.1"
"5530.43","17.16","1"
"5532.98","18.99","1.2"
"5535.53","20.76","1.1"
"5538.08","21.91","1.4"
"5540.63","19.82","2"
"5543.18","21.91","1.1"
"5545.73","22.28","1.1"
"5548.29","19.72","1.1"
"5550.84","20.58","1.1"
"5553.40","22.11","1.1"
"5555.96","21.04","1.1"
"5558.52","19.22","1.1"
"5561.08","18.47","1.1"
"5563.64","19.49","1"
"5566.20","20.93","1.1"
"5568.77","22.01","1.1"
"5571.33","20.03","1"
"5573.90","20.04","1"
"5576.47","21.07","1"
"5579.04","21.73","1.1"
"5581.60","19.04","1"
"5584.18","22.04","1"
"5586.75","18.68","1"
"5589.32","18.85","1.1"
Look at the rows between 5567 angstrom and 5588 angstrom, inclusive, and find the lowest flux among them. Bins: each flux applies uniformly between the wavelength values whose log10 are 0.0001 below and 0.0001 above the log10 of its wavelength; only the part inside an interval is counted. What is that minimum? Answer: 18.68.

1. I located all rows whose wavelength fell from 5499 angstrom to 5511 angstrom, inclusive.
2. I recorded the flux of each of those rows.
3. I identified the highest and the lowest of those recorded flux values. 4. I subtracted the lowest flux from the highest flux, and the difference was 1.4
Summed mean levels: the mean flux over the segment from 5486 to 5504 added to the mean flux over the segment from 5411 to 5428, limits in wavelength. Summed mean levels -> 40.7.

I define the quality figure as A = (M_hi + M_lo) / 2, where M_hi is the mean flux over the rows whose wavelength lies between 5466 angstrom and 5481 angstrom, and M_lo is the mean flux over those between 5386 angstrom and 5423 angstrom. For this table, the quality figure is 19.7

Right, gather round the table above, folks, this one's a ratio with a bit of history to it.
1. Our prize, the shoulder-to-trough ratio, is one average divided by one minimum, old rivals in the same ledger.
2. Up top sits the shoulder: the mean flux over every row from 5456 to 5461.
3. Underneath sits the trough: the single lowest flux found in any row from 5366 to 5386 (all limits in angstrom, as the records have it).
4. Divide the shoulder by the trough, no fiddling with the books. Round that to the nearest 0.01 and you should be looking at 1.04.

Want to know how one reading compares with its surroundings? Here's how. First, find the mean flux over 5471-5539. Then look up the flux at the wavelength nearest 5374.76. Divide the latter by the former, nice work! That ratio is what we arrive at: 1.02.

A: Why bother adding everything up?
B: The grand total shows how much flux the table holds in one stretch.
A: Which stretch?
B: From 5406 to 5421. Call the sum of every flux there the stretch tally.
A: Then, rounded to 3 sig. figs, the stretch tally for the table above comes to 118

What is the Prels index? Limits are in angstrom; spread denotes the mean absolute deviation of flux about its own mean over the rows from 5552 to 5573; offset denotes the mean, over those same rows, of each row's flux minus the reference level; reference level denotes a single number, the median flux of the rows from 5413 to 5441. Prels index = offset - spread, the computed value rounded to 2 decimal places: -2.04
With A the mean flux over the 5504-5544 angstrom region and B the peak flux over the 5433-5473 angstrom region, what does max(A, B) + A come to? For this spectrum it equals 43.0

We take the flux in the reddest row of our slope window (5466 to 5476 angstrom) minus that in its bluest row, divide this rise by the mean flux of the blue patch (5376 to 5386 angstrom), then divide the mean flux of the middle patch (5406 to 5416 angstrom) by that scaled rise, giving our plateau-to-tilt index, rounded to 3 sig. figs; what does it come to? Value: 233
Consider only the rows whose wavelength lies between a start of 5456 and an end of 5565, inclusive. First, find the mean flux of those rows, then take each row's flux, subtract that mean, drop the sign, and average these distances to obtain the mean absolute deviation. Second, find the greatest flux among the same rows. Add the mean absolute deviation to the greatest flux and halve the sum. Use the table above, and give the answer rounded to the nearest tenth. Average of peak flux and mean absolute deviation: 11.6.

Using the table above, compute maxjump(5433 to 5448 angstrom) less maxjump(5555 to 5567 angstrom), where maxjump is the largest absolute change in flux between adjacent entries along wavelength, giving 2.2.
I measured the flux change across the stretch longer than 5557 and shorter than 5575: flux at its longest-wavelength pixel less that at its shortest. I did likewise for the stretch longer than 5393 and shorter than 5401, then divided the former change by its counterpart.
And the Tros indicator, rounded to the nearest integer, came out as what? 0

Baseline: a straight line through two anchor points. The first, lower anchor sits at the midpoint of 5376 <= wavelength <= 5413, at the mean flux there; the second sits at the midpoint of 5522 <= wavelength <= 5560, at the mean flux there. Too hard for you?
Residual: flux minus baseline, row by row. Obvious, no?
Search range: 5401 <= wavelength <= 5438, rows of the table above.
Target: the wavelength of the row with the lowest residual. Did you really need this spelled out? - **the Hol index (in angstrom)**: 5437.00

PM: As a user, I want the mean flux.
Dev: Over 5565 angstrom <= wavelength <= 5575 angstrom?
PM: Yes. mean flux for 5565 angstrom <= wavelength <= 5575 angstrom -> 20.75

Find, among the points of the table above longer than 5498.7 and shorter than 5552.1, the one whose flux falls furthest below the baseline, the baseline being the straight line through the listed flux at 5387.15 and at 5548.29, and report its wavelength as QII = 5530.43 angstrom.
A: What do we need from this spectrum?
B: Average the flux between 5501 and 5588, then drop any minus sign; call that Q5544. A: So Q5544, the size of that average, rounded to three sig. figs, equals 20.3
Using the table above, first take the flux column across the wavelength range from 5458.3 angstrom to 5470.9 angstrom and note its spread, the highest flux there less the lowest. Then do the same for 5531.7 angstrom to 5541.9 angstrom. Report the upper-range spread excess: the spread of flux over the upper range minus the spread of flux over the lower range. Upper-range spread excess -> 0.7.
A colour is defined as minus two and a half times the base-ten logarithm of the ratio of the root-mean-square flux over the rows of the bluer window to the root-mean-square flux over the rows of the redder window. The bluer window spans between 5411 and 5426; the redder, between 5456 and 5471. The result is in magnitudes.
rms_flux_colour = -0.04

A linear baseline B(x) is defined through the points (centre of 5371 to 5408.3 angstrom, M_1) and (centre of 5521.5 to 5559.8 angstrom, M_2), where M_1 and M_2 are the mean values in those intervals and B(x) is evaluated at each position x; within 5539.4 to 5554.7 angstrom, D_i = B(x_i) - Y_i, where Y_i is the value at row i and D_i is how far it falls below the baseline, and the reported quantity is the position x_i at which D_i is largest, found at 5548.29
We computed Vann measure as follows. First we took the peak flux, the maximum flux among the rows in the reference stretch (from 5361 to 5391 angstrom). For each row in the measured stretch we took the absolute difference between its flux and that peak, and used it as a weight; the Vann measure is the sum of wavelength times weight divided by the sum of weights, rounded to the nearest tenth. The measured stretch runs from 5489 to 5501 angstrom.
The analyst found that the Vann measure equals 5495.0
